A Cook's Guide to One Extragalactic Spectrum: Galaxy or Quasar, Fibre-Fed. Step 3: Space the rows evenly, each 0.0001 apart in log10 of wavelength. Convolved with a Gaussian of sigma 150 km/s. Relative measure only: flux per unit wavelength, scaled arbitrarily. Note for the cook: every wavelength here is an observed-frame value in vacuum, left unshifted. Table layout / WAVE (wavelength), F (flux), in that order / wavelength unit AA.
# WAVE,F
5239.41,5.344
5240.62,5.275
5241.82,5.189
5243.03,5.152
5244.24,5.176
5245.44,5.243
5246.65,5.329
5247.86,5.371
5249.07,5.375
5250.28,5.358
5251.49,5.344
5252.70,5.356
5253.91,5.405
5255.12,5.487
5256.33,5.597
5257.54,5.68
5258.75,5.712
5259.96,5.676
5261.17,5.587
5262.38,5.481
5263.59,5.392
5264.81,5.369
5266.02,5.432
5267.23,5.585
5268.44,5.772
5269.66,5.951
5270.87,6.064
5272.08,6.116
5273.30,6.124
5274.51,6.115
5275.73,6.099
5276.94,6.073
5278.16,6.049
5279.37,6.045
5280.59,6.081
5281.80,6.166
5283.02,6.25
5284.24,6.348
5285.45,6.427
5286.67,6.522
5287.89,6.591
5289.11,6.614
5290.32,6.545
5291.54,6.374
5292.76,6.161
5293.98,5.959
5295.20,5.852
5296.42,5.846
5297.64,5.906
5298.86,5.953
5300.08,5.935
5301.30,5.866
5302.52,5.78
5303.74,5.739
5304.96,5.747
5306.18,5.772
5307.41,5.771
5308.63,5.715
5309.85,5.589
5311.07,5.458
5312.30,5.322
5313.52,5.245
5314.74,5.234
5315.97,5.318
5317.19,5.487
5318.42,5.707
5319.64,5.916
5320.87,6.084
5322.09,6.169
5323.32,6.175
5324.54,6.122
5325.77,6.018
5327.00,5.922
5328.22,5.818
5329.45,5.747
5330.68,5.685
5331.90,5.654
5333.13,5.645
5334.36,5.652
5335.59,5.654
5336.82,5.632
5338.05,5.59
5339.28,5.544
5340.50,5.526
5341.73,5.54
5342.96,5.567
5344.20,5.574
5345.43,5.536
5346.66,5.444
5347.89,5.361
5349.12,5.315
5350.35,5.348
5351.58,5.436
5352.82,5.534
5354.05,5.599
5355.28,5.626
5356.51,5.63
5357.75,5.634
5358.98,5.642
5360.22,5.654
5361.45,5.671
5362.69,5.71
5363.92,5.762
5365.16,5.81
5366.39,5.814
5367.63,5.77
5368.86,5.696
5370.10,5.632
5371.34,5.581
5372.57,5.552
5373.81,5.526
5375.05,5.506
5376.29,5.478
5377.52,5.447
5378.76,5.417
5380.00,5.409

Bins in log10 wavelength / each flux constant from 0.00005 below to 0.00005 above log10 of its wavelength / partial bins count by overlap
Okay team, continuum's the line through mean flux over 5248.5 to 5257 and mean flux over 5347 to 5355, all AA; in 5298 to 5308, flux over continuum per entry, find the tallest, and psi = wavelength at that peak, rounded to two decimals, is 5298.86 AA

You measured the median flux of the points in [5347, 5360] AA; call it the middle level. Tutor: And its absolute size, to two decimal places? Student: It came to 5.57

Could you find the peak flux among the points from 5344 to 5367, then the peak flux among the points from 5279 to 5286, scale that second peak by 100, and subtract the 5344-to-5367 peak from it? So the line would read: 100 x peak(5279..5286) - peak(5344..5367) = 637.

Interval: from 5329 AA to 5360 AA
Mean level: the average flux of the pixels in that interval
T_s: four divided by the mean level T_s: 0.719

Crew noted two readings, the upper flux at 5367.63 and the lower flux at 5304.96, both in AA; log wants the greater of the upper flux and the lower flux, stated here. 5.77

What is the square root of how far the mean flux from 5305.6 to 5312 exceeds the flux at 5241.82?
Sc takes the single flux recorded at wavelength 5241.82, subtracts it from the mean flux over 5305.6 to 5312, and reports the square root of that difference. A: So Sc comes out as 0.7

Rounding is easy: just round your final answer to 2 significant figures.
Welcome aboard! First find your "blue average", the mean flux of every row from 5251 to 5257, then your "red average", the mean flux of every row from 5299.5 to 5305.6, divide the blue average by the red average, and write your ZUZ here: 0.94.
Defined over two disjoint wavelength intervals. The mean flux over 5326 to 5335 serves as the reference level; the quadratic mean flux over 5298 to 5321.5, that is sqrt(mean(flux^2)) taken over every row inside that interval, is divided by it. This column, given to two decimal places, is 0.99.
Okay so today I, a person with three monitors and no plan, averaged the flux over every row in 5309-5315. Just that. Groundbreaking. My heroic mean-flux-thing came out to 5.4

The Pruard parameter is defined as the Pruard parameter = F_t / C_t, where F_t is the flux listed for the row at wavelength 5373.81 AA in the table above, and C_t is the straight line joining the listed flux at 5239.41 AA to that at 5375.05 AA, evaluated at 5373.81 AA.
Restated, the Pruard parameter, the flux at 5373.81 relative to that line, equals 1.00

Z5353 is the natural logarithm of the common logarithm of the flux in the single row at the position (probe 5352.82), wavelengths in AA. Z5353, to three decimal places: -0.297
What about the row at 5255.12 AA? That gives -0.302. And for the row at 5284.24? -0.220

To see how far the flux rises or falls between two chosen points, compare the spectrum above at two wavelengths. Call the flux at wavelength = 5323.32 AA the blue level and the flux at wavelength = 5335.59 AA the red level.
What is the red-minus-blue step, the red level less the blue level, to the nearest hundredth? -0.52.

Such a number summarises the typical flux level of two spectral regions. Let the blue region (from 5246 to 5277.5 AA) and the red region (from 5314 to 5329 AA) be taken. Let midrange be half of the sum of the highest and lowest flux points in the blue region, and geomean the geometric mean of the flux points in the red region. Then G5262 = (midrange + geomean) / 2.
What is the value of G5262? 5.77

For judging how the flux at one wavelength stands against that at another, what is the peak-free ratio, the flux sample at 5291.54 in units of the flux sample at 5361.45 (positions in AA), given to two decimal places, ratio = 1.12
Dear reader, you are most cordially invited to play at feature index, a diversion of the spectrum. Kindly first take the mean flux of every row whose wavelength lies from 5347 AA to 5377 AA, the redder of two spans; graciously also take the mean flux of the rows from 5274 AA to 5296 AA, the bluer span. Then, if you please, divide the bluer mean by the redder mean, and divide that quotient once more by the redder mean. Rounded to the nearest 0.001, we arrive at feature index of 0.199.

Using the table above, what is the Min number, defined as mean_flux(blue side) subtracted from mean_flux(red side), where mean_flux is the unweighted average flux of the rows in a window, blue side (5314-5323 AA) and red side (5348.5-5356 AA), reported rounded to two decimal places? -0.23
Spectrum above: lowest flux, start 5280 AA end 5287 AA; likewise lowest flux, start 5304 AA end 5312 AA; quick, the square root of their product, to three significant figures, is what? 5.76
